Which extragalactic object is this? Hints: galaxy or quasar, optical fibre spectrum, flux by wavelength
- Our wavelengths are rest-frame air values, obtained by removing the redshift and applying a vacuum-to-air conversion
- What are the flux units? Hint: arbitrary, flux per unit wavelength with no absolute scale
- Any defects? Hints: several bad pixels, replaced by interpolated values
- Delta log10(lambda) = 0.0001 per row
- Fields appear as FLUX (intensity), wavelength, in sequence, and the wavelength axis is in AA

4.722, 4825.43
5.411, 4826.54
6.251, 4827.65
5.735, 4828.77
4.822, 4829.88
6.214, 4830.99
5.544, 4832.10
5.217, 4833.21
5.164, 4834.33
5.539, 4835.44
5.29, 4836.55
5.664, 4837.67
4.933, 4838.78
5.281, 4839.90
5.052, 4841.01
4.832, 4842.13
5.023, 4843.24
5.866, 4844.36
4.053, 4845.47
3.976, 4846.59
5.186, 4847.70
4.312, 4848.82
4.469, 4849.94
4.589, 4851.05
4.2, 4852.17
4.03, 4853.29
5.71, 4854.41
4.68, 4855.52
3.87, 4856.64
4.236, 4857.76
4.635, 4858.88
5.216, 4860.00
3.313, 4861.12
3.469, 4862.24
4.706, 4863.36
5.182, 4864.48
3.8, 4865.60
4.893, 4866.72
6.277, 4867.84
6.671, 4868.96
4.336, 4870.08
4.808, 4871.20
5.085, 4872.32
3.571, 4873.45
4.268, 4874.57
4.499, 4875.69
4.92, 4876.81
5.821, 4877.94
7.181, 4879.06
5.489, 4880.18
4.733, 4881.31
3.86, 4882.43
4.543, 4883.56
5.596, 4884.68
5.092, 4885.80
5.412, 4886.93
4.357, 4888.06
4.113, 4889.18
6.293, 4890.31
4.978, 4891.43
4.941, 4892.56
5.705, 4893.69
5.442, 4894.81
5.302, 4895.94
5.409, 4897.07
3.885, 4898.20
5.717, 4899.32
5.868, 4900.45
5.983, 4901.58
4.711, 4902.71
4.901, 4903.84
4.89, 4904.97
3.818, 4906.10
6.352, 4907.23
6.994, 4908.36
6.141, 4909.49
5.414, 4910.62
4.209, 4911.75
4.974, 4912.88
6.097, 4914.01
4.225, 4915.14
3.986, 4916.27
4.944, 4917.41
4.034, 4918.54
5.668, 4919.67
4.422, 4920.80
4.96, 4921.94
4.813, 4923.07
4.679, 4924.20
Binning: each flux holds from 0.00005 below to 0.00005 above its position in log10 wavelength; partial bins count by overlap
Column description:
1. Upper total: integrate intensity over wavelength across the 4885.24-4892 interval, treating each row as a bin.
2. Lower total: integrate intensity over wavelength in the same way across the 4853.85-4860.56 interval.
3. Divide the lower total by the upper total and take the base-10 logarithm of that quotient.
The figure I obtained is -0.031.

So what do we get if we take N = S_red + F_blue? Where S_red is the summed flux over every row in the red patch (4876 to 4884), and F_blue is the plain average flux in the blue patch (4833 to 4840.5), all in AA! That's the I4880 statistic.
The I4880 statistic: 41.8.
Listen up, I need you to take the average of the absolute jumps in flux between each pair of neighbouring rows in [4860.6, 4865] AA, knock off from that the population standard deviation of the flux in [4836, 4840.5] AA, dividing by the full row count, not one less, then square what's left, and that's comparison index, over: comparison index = 0.133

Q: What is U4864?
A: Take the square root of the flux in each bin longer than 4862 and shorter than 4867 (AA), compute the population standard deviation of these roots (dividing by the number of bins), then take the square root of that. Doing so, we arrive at 0.400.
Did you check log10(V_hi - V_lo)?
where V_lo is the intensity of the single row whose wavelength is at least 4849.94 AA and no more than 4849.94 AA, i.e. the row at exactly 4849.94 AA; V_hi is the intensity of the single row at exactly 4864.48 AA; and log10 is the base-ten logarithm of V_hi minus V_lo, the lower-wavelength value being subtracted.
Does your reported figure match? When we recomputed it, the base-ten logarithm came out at -0.15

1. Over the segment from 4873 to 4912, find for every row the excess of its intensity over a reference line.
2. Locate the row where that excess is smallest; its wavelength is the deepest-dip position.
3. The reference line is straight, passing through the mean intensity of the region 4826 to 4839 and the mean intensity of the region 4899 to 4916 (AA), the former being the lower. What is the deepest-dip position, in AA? 4873.45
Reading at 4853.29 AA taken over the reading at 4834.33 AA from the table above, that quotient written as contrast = 0.78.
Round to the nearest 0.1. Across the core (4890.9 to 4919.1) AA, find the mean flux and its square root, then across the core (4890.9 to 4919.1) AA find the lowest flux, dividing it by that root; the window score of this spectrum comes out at 1.7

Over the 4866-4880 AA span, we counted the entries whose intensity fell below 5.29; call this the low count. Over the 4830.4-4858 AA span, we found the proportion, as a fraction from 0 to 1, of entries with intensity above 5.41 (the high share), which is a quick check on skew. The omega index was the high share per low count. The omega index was 0.030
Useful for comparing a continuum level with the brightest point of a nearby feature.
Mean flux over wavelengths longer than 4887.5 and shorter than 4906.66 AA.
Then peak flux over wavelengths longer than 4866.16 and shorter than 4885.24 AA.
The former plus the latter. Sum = 12.3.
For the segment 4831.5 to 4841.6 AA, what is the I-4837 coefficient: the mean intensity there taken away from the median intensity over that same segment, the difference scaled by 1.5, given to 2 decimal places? -0.03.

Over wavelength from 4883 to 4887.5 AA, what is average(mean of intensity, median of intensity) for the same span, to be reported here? 5.2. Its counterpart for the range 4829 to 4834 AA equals 5.4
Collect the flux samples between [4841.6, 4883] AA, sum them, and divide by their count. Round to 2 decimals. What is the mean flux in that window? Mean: 4.75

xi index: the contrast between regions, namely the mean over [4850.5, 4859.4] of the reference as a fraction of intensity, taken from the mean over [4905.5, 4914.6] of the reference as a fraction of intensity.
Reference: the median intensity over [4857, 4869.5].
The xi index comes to -0.17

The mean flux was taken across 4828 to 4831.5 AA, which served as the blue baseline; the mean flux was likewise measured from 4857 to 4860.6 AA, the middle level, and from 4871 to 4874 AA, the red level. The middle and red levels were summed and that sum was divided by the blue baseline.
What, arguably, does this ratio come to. 1.6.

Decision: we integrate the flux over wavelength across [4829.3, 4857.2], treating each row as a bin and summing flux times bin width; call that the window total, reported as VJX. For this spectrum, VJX 138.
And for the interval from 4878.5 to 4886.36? 41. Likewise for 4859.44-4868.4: 41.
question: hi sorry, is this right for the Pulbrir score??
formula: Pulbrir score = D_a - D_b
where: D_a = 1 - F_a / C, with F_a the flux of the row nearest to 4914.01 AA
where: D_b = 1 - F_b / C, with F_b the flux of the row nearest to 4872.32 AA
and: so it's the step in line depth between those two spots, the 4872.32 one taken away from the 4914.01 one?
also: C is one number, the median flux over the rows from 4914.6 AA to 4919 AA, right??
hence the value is -0.25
